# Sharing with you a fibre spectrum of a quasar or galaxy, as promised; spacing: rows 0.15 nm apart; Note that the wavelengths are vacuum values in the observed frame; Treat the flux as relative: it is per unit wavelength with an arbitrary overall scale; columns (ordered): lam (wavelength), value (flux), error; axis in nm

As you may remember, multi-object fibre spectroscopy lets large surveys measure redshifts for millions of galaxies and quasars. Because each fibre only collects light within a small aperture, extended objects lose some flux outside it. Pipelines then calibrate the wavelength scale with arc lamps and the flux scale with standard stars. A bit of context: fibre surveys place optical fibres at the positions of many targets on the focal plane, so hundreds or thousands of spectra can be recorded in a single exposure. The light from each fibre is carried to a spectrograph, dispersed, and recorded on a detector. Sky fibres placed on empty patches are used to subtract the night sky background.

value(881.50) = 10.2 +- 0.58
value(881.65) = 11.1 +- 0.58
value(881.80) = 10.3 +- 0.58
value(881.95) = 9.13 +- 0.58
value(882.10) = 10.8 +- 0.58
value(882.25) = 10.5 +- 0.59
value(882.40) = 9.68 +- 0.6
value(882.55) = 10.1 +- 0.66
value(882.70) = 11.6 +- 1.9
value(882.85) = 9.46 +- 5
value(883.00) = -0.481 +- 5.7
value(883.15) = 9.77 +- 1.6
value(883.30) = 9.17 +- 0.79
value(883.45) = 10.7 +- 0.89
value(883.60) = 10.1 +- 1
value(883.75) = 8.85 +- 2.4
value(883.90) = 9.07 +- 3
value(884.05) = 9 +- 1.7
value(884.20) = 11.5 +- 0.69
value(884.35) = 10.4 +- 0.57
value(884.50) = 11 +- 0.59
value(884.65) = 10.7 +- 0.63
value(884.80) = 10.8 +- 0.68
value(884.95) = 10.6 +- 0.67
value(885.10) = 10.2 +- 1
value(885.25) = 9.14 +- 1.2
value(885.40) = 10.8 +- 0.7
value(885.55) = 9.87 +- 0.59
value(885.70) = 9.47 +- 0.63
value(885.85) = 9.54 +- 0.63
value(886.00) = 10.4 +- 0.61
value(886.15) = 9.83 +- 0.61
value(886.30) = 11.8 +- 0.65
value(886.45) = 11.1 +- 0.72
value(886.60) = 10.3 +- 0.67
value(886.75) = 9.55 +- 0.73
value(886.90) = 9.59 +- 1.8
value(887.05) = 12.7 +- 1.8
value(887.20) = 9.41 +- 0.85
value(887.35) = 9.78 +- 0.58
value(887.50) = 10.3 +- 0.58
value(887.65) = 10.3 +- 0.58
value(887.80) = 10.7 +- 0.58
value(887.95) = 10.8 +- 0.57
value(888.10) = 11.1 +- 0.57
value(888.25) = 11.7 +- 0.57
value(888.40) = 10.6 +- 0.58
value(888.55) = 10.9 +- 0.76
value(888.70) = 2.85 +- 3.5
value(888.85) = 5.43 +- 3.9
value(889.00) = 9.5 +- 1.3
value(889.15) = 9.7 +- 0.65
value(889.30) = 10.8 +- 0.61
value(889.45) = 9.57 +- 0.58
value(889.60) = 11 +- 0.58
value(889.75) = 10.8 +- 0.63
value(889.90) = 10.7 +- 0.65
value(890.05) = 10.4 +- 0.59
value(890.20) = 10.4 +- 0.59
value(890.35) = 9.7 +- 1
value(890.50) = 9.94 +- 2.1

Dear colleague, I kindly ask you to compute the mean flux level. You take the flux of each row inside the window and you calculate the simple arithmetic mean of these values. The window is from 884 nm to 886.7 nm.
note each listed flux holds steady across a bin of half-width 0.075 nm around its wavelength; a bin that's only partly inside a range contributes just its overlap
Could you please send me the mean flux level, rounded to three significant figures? 10.4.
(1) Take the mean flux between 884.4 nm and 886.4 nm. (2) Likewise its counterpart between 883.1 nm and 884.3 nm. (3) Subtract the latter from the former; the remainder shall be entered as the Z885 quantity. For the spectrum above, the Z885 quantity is 0.55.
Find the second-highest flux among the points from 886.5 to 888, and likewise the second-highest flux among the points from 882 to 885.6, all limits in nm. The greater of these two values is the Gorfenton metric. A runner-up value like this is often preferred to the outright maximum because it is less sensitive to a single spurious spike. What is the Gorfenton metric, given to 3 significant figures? 11.5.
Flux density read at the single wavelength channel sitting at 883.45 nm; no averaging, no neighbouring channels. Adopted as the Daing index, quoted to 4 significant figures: 10.70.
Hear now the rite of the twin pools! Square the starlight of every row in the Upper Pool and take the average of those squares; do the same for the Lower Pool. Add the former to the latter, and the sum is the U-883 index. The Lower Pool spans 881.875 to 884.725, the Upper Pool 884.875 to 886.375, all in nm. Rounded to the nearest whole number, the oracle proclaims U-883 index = 201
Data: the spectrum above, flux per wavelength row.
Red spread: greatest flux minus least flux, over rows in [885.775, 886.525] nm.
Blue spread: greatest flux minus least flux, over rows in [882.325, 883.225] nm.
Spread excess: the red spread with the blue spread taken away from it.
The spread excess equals -9.8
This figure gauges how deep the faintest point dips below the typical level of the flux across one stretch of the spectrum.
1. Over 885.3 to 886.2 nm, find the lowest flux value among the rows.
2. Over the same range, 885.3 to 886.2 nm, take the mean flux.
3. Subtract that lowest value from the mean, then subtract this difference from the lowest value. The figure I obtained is 9.0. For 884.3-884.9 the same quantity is 10.1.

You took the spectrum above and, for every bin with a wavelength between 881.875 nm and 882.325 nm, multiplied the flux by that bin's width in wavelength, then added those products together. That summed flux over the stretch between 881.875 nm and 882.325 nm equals 4.56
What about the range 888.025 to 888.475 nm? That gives 5.01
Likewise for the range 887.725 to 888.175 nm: 4.89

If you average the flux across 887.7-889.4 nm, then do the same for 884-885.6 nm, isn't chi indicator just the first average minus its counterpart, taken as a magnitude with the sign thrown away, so 0.9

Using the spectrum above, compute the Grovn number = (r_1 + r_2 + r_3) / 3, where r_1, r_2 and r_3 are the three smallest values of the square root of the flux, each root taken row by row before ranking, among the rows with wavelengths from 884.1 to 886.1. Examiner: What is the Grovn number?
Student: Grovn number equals 3.06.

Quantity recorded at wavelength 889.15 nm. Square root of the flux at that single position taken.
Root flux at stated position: 3.11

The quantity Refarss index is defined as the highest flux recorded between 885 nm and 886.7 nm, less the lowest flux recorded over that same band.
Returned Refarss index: 2.7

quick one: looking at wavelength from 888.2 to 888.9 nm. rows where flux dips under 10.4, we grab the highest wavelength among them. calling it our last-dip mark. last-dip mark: 888.85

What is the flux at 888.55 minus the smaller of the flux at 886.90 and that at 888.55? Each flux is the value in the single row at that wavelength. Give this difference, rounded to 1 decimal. 1.3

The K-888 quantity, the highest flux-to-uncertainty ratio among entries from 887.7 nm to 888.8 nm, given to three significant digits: 20.5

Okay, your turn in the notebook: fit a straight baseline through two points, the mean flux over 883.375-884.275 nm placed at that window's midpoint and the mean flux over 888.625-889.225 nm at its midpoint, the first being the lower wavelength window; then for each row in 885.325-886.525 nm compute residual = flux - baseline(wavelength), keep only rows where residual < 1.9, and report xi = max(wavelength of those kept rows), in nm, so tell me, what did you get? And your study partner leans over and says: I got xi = 886.15 nm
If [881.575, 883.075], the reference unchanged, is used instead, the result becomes 883.00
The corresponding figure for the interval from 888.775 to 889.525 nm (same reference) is 888.85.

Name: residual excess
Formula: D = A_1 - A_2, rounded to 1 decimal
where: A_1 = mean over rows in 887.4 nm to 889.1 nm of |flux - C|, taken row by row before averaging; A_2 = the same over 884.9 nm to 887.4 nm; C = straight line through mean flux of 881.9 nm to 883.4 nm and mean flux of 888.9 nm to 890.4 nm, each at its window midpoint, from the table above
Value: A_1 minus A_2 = 1.0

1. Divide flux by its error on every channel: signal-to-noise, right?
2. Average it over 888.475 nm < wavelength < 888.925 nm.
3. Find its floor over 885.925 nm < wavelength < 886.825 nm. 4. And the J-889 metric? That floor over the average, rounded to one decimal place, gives 2.4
